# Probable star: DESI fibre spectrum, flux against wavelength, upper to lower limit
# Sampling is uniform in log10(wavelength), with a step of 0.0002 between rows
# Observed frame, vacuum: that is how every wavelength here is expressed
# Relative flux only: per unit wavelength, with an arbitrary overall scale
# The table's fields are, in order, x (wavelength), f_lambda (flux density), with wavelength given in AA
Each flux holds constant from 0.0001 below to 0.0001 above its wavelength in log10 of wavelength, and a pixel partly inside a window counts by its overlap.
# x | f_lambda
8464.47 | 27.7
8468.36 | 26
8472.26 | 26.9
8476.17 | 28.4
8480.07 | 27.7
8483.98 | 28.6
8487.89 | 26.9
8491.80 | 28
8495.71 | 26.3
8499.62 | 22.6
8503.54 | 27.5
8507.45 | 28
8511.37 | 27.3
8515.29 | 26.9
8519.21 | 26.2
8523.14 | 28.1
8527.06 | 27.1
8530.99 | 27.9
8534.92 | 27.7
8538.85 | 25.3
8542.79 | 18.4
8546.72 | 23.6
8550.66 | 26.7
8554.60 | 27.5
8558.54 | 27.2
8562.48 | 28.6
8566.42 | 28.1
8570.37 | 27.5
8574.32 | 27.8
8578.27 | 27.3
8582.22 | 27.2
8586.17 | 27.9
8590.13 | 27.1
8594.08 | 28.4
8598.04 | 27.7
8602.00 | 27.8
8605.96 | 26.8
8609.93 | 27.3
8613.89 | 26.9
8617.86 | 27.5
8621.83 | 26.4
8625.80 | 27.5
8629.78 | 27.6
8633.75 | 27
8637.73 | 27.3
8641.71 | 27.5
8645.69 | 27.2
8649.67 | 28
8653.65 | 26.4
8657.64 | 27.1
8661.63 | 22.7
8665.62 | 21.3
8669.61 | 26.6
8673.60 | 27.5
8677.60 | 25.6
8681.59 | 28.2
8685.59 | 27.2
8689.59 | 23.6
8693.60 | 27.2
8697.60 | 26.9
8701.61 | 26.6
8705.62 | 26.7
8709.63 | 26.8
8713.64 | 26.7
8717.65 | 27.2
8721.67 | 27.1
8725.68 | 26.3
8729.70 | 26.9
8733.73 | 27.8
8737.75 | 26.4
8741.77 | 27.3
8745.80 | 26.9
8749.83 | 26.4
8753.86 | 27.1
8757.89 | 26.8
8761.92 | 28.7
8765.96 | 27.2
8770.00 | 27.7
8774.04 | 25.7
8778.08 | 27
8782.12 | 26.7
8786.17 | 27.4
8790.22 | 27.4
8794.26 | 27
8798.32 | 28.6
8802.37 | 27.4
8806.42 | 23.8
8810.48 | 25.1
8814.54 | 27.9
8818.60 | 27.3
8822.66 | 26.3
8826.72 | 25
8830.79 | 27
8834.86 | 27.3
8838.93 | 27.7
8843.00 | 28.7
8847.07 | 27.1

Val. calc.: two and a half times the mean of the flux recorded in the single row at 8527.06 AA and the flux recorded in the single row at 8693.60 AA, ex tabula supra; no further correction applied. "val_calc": 67.9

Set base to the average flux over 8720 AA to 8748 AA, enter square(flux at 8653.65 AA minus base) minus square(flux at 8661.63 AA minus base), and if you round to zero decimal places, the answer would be -18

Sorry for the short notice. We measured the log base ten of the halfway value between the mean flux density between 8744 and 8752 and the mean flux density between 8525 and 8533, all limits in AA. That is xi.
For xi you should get 1.43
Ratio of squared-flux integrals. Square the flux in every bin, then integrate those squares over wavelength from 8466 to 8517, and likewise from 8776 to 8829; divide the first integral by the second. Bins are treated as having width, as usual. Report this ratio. 0.99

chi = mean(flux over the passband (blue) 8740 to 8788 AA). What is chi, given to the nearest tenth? 27.1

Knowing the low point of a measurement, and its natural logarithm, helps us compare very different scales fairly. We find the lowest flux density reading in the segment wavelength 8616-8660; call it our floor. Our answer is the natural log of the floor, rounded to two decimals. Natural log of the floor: 3.27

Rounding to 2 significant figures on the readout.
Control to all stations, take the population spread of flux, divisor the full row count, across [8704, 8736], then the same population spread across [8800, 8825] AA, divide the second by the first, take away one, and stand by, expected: 2.5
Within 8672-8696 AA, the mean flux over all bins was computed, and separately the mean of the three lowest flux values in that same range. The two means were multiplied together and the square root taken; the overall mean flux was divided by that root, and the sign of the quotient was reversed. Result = -1.02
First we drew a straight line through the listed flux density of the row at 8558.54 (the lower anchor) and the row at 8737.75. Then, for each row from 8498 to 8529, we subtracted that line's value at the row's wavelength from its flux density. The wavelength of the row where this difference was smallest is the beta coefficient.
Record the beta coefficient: 8499.62 AA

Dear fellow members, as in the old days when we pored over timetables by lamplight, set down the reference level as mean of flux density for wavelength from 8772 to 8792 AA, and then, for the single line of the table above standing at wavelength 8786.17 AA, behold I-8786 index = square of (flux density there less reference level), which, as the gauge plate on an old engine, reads 0.3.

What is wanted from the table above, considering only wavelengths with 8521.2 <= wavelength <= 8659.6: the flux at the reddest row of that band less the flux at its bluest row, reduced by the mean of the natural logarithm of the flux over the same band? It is -4.3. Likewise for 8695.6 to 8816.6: -2.3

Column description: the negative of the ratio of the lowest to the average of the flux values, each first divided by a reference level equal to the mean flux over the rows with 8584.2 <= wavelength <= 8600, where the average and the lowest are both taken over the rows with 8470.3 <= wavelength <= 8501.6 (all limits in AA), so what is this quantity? -0.84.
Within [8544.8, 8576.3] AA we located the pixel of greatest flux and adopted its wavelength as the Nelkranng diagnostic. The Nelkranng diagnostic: 8562.48 AA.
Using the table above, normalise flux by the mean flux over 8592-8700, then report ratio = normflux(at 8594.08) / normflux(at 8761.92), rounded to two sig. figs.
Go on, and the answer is 0.99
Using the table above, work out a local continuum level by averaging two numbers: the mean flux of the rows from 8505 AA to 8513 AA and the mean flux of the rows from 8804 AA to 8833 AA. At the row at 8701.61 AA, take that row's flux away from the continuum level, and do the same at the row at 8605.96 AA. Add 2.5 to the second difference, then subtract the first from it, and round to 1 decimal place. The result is 2.3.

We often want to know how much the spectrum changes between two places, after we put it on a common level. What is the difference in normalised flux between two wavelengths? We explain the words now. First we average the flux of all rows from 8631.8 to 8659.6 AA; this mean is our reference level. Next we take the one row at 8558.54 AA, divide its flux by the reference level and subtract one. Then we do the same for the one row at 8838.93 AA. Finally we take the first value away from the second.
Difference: 0.018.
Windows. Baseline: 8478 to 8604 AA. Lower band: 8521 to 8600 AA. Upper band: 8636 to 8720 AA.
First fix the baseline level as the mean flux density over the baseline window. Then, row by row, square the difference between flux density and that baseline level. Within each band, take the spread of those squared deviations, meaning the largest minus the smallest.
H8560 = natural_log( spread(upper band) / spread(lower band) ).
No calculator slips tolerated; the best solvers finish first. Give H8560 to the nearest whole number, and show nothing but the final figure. -1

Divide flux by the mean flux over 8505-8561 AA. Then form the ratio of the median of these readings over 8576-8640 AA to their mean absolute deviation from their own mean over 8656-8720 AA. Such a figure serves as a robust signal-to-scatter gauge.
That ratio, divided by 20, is 1.0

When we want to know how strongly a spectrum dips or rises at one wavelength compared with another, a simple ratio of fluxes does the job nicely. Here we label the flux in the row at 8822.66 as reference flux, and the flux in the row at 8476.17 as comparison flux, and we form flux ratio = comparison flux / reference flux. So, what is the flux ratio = 1.08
